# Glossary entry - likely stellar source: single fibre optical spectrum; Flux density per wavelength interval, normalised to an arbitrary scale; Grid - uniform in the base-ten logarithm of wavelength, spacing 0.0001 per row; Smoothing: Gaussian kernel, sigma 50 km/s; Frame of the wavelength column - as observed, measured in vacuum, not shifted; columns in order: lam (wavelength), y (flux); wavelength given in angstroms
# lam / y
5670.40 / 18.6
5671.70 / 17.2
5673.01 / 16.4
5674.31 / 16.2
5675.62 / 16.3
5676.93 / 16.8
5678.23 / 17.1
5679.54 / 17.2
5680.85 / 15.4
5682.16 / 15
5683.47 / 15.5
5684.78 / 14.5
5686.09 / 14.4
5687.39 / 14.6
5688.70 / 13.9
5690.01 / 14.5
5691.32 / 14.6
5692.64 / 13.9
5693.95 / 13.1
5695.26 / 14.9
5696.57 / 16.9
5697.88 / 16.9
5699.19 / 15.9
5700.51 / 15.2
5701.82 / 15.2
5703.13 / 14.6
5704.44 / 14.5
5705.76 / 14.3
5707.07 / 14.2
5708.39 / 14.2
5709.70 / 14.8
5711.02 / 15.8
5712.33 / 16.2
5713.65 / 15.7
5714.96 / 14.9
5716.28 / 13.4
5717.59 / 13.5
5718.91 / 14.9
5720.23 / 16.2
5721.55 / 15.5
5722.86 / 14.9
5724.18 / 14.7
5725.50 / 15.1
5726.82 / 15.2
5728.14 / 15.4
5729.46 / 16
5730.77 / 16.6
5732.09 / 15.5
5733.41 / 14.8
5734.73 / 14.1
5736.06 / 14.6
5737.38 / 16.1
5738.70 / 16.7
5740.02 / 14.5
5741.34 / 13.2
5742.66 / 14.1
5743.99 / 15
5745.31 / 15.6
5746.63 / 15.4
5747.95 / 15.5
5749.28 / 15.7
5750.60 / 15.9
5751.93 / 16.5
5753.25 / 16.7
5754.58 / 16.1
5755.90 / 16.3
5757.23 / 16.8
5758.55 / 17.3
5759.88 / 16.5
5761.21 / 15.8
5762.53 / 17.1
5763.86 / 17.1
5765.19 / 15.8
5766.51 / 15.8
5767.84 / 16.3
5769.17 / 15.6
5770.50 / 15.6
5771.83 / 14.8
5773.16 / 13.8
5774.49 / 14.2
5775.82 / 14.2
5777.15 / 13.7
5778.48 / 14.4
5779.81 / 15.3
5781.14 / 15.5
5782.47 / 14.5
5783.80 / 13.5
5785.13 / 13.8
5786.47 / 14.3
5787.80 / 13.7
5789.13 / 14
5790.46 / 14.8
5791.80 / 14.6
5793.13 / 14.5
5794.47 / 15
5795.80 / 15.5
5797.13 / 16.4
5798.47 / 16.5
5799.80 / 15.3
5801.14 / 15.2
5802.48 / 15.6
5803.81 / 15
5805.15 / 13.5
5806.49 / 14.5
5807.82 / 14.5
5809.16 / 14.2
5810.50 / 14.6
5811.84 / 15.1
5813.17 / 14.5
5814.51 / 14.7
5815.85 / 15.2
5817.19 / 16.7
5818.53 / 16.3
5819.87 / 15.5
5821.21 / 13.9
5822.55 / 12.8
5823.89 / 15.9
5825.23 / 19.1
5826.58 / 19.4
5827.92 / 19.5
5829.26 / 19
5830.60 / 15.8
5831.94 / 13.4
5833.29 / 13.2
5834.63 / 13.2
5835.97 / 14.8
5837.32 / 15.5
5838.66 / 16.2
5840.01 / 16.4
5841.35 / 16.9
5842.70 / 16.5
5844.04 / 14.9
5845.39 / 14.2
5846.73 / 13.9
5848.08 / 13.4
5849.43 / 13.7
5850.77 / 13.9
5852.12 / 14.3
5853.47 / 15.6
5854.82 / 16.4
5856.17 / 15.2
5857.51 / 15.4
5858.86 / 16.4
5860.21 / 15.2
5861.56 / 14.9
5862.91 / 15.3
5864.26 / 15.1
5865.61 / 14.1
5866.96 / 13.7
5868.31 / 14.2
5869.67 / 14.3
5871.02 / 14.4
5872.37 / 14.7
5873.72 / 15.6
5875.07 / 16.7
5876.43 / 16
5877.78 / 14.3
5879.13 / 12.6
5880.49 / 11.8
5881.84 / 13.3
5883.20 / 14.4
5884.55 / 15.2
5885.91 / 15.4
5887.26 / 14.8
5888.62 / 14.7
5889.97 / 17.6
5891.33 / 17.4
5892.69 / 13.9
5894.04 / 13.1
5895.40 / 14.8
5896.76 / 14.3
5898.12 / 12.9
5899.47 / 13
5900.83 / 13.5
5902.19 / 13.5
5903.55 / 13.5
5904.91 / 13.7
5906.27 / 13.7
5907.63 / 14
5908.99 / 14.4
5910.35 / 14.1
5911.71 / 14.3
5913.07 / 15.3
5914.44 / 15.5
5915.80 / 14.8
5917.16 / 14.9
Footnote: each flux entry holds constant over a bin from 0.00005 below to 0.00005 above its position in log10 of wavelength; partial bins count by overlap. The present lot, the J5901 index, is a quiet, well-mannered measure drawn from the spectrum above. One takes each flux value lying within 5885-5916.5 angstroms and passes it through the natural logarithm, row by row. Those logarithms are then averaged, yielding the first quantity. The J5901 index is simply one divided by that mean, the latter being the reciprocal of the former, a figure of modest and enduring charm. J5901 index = 0.375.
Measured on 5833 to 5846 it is 0.368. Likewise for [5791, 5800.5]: 0.366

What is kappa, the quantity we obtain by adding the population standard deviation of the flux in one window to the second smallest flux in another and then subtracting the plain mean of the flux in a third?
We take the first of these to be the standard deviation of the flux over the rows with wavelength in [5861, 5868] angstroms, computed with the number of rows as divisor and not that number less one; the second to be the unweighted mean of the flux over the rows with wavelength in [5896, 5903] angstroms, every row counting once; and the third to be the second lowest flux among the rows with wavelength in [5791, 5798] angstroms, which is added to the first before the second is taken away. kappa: 1.8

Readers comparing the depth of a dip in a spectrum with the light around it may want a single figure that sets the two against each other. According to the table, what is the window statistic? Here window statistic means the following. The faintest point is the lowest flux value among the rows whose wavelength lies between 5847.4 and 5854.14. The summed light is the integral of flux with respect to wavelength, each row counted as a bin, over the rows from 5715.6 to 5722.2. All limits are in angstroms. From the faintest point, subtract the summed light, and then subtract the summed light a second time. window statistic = -180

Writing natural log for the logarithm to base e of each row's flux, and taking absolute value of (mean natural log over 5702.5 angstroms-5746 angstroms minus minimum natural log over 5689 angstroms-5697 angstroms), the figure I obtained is 0.13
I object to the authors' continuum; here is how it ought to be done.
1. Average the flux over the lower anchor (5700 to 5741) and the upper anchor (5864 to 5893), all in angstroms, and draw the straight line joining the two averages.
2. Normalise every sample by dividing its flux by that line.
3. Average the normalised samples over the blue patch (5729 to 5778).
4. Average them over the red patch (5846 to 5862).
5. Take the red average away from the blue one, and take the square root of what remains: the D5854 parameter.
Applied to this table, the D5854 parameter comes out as 0.18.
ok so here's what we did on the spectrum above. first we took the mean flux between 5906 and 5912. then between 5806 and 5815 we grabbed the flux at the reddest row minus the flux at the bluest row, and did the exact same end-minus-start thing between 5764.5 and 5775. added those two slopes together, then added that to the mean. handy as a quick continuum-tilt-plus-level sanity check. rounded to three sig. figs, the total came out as 12.7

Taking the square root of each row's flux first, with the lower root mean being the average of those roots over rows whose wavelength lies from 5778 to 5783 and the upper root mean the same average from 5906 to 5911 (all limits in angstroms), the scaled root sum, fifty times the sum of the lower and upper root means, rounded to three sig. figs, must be 381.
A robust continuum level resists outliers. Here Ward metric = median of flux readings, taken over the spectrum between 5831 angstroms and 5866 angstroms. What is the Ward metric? 15.0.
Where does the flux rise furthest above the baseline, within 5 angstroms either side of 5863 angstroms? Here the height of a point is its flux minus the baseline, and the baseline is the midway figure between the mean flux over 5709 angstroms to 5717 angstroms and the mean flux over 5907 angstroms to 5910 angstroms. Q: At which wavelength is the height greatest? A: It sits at 5858.86 angstroms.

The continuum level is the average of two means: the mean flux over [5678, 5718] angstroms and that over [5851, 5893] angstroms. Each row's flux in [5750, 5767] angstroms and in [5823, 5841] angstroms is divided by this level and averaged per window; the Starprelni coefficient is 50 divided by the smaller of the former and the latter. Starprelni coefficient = 46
